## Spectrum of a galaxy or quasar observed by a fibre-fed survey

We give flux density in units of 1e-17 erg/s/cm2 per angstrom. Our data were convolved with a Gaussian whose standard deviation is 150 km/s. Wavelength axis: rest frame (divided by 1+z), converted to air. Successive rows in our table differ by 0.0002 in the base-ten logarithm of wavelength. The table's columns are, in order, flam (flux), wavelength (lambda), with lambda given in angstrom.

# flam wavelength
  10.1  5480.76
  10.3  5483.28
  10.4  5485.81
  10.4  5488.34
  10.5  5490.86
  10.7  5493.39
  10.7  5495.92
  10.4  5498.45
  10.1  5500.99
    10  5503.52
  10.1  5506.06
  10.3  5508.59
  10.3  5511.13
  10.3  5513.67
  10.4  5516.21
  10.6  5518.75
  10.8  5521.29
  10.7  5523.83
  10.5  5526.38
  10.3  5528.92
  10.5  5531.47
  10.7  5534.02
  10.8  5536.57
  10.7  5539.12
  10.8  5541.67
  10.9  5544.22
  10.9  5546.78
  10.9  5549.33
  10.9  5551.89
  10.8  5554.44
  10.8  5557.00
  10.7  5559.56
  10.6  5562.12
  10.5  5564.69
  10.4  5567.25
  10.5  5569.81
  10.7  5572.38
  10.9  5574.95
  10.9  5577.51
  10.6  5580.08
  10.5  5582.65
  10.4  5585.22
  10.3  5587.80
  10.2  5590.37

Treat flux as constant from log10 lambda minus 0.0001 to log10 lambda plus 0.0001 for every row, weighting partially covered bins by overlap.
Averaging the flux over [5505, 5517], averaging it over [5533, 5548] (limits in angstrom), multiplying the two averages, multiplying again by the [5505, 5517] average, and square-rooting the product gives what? 33.8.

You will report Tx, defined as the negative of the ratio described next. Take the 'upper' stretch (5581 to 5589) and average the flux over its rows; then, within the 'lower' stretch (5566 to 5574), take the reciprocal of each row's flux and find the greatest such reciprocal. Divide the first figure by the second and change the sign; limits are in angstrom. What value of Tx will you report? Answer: -108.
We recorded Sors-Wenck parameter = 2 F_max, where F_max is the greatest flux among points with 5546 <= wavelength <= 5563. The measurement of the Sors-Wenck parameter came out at 21.8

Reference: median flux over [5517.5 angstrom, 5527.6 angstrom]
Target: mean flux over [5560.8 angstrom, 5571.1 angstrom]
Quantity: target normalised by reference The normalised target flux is 0.986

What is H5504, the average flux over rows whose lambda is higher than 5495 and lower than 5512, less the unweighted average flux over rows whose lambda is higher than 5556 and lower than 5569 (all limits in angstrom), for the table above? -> -0.3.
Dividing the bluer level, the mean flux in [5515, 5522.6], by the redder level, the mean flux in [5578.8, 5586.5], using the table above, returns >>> 1.01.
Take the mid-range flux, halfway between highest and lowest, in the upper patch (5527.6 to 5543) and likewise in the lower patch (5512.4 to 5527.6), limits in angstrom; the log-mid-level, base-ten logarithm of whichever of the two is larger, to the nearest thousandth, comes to 1.023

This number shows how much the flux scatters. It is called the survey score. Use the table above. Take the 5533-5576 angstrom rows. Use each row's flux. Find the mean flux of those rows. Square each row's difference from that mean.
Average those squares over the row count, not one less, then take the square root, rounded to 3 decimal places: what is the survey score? 0.153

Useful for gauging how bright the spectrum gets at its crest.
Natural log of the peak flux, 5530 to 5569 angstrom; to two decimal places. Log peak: 2.39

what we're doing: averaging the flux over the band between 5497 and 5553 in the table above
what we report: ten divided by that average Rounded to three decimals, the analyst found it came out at 0.949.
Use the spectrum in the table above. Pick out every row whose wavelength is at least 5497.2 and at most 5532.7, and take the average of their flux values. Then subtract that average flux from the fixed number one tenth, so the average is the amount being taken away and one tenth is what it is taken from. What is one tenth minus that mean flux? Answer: -10.28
